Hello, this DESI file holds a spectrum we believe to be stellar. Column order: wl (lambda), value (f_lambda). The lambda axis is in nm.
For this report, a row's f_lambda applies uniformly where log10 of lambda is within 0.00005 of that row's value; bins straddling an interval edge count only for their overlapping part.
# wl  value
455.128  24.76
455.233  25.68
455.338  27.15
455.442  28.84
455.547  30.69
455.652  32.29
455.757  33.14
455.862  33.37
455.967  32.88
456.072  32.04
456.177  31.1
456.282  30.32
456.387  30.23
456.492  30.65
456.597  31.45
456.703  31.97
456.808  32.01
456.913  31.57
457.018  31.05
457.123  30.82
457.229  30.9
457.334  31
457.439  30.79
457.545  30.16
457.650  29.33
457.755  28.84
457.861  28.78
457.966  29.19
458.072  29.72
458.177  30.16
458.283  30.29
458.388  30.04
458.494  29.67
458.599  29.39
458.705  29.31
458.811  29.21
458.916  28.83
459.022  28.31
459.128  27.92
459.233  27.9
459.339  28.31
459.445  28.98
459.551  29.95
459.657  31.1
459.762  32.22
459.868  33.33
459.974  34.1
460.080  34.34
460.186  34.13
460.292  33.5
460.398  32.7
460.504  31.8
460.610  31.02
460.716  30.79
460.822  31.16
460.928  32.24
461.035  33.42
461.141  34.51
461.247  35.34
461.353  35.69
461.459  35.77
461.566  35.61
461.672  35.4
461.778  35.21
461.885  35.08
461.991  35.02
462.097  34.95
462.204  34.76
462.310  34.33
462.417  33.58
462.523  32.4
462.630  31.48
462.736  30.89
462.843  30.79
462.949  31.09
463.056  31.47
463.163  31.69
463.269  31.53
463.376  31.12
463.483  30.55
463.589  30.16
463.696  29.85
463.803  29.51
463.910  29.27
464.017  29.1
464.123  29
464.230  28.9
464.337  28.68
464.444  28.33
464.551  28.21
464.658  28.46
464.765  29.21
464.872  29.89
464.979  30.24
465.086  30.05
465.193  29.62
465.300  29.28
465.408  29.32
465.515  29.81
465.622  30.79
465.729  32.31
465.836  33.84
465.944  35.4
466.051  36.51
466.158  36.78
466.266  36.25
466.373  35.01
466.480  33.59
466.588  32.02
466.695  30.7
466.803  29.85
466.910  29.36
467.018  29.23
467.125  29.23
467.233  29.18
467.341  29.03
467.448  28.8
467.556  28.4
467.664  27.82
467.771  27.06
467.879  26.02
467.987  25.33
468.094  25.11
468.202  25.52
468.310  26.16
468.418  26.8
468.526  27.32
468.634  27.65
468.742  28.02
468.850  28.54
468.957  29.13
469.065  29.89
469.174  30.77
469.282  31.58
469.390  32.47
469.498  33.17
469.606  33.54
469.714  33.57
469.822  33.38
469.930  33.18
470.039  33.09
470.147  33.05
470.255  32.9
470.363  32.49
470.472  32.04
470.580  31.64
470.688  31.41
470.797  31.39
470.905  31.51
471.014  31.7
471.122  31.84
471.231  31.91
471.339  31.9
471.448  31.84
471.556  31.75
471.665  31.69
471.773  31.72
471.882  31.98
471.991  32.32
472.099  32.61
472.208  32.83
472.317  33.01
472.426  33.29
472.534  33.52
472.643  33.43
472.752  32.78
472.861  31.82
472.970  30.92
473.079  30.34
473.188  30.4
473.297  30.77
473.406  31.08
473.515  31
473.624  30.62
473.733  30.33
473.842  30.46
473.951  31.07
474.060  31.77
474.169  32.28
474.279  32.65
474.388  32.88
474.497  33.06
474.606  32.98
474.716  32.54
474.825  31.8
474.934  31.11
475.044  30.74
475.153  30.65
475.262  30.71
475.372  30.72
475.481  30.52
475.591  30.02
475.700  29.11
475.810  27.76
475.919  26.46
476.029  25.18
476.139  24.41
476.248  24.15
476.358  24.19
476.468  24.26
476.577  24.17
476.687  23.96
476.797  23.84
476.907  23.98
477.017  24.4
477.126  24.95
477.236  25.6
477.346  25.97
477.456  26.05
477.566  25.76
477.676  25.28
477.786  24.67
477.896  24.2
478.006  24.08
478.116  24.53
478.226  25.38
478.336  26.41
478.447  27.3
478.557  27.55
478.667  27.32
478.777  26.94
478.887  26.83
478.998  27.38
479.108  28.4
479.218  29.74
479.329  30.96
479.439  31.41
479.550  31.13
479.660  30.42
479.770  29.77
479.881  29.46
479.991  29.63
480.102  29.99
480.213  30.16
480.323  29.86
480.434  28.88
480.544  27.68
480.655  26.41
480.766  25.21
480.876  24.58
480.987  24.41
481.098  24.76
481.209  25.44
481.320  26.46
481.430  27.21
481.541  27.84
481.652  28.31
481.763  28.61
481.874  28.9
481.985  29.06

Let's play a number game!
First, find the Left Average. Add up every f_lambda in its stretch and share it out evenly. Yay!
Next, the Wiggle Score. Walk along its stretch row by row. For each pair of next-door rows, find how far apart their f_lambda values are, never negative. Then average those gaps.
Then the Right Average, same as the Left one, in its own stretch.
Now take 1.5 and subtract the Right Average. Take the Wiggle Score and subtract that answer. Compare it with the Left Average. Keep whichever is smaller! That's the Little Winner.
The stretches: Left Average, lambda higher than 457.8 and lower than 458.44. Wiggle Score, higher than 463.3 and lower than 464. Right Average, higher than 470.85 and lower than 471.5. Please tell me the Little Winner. 29.7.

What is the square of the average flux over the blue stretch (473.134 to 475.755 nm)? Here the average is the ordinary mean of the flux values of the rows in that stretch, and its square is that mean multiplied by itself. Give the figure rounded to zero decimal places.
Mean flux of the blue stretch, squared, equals 975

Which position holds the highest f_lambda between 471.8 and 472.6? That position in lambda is 472.534 nm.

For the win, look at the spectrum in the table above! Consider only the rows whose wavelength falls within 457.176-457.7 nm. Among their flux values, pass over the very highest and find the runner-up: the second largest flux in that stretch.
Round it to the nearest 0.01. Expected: 30.90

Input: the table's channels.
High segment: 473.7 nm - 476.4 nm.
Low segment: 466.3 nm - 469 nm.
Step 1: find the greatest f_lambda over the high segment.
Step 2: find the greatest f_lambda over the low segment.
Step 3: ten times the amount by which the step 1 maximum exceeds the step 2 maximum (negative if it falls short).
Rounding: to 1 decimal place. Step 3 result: -19.5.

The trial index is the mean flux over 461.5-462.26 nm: 35.1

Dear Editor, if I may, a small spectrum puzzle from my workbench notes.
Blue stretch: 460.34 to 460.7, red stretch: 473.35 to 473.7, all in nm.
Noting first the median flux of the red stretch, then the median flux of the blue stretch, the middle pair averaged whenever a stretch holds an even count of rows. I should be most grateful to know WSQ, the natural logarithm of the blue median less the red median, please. -0.2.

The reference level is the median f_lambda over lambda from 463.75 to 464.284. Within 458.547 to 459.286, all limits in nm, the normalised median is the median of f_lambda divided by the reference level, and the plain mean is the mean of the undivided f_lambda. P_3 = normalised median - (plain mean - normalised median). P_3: -27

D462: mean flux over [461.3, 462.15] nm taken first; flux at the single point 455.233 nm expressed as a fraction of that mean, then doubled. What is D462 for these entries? 1.45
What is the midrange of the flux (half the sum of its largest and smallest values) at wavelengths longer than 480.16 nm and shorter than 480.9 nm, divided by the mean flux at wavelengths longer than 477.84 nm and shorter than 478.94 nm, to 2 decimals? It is 1.05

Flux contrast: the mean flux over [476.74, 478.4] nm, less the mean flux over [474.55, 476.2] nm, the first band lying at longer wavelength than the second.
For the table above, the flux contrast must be -4.6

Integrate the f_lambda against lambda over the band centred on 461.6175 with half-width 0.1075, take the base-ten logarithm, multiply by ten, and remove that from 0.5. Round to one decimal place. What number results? -8.3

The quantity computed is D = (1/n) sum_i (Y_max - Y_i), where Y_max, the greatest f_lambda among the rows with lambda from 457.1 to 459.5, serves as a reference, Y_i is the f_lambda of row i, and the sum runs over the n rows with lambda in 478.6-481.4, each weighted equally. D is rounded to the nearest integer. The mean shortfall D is 3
